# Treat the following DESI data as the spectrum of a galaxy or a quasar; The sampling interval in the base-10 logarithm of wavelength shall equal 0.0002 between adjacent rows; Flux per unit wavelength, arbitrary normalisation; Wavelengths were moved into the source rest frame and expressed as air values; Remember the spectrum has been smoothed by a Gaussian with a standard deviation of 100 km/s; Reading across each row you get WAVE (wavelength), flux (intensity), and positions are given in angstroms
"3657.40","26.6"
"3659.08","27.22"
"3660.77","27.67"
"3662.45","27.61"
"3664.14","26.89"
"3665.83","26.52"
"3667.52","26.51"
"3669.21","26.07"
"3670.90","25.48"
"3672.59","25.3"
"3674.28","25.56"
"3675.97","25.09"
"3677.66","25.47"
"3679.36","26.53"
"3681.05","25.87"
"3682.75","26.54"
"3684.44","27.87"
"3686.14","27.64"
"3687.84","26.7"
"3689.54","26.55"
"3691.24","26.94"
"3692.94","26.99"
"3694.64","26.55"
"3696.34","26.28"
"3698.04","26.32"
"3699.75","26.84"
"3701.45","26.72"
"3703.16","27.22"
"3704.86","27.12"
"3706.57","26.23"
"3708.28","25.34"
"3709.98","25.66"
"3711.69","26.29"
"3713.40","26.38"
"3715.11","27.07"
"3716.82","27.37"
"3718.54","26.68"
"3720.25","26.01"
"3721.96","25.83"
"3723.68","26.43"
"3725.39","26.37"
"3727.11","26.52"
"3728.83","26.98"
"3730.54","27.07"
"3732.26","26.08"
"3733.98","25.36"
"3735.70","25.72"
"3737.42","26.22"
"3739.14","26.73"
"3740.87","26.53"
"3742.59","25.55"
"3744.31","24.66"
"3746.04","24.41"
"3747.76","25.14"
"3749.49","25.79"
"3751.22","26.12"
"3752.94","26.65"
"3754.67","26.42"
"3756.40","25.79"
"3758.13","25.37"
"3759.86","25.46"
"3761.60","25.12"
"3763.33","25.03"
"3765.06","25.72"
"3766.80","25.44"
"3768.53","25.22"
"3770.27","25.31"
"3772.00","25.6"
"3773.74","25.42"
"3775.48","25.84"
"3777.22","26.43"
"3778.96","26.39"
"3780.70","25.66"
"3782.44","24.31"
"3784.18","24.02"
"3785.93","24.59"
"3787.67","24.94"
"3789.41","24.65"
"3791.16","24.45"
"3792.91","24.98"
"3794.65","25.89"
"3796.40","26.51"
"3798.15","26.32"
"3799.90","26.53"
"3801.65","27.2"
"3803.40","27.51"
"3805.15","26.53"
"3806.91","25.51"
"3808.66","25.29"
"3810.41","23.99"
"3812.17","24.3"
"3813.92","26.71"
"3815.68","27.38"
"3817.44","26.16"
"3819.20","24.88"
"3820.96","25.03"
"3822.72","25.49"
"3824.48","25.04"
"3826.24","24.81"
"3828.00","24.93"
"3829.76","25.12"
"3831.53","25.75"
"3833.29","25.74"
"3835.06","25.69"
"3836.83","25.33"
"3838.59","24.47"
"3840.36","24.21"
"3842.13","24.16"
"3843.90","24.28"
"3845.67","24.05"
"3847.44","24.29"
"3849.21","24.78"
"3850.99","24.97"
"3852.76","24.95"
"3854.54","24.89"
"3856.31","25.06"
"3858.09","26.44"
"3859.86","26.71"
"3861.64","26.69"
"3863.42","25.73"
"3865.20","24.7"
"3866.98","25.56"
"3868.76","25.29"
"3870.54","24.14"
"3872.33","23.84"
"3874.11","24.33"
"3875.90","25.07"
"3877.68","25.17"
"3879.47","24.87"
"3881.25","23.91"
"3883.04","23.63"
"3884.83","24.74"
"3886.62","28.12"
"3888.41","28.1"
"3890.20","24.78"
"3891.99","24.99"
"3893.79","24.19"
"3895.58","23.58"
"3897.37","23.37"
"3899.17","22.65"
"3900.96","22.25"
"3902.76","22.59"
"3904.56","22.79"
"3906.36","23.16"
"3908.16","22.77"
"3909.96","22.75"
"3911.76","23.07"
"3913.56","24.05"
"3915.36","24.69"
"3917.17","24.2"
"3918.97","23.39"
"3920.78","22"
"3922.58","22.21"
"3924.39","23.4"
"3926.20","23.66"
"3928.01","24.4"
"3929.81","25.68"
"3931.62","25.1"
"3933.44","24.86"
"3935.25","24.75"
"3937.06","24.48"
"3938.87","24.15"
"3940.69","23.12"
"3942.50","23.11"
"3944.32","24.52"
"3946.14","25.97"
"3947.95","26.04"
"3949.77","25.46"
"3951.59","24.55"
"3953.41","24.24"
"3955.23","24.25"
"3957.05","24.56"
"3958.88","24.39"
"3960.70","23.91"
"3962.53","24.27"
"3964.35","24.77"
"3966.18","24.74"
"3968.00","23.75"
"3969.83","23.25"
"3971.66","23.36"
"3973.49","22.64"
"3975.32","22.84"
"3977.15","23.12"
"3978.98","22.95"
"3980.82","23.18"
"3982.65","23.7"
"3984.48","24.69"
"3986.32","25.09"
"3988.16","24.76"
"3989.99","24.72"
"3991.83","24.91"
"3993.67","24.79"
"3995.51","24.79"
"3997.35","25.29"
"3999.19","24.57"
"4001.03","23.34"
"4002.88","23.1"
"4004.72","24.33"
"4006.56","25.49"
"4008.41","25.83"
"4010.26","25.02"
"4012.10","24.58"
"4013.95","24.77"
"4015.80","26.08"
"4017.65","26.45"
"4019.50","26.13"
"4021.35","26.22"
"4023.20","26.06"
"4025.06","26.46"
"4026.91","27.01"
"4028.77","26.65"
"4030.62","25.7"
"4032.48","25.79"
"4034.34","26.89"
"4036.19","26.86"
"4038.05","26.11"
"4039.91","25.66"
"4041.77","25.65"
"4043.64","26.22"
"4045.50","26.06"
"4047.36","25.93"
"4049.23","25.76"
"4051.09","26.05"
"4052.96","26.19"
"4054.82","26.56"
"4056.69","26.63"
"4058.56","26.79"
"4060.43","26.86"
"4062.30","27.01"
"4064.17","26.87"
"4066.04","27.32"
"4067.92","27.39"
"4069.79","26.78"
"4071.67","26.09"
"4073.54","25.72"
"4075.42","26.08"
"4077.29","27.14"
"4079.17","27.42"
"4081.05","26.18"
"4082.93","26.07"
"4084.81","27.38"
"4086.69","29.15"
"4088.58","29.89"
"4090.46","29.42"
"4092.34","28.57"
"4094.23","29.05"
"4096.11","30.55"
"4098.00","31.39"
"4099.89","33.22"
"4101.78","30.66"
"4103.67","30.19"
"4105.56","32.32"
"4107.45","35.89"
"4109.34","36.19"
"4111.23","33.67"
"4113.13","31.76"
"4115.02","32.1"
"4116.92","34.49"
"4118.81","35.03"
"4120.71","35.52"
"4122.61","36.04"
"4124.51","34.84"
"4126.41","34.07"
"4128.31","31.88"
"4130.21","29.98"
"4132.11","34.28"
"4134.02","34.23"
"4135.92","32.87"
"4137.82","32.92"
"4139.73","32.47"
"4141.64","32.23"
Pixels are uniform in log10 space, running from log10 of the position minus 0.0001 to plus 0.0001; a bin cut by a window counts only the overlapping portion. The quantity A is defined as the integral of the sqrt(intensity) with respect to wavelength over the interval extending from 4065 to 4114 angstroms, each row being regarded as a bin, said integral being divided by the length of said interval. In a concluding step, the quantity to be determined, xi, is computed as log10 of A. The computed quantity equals 0.734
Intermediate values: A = 5.42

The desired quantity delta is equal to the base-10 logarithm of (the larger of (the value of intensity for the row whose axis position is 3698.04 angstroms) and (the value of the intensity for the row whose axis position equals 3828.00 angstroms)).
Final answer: 1.42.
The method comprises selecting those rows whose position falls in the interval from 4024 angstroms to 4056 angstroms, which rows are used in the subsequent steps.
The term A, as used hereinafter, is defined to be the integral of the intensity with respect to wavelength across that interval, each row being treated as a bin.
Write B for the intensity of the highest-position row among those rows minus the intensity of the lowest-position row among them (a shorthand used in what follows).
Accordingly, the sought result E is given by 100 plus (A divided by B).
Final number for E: 8487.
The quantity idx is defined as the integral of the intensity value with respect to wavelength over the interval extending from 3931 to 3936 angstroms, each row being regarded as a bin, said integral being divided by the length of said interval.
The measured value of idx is 24.9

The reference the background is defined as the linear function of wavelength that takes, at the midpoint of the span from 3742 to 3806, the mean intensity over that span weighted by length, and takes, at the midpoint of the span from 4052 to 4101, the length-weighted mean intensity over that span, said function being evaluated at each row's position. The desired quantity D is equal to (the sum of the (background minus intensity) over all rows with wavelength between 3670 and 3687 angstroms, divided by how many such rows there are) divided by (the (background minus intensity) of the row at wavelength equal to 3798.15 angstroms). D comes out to 2.2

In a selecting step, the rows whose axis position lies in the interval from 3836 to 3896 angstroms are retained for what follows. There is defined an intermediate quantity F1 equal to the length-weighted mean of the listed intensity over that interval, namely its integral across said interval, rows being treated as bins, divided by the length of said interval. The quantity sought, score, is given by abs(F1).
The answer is 25.0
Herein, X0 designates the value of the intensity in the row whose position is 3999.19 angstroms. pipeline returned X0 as 24.57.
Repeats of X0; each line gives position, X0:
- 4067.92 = 27.39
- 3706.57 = 26.23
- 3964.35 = 24.77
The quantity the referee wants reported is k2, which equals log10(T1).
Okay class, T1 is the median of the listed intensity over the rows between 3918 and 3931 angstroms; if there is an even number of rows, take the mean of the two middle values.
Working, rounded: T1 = 23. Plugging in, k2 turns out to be 1.37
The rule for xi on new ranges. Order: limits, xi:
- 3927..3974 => 0.694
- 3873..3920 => 0.691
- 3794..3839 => 0.705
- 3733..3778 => 0.705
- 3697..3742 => 0.711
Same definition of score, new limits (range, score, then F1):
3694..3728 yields 26.5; 26.5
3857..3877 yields 25.3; 25.3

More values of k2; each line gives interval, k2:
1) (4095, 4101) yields 1.50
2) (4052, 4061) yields 1.43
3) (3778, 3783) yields 1.41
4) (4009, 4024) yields 1.42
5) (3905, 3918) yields 1.36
